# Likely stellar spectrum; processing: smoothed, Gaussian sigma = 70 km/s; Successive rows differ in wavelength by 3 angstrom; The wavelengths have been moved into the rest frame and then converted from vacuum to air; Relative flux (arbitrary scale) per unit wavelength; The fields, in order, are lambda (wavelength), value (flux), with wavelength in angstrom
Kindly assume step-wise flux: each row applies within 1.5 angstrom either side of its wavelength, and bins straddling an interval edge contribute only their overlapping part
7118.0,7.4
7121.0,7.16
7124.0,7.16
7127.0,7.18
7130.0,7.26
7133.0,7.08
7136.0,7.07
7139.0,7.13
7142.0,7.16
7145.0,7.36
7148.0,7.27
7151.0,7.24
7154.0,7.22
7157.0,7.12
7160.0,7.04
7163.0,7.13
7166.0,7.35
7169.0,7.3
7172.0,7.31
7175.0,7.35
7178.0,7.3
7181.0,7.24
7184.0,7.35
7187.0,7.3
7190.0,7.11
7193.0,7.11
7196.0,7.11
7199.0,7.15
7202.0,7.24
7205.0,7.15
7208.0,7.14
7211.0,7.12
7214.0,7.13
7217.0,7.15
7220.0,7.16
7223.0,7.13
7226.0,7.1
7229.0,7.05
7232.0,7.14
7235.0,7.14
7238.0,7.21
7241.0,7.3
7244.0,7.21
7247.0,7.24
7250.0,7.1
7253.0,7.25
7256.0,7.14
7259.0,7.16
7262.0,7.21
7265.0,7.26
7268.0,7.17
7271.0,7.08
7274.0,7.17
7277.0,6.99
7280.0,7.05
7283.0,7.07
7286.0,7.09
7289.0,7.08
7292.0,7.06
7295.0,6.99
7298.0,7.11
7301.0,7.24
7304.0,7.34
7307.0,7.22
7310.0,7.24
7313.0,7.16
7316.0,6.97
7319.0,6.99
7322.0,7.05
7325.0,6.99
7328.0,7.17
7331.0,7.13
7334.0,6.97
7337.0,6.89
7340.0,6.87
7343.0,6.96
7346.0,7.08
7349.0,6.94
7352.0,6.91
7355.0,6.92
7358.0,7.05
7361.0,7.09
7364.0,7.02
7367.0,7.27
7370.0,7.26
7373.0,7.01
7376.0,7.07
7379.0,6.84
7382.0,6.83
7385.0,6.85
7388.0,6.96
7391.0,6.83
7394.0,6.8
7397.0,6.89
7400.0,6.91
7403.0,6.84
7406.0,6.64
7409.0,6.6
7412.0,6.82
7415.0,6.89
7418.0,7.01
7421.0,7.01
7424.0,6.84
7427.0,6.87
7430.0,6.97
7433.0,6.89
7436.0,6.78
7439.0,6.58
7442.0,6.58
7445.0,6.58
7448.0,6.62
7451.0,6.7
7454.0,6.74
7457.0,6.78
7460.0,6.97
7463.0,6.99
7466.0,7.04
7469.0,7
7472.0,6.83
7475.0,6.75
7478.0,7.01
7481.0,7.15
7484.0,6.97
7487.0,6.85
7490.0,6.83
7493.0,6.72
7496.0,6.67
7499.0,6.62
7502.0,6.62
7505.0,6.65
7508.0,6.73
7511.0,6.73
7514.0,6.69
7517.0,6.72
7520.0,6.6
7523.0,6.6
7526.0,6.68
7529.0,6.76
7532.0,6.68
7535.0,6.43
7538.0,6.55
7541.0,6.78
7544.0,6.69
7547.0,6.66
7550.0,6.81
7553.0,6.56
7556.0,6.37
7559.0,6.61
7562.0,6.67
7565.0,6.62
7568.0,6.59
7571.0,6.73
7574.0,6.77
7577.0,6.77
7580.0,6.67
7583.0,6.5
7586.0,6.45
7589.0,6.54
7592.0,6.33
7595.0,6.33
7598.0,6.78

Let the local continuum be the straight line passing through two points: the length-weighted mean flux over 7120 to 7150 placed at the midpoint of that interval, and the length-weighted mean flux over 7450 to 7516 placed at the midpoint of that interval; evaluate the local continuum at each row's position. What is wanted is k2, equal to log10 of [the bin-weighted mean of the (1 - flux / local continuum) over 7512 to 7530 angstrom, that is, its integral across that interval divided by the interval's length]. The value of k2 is -1.8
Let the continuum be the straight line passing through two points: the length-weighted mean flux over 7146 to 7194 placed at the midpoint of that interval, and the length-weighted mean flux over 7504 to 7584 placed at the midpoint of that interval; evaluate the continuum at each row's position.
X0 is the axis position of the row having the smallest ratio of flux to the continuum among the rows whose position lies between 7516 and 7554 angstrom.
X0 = 7535.0 angstrom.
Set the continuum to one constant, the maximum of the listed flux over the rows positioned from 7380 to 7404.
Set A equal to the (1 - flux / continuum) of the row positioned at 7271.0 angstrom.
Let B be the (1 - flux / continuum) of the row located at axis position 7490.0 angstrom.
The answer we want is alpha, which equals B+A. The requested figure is 0.00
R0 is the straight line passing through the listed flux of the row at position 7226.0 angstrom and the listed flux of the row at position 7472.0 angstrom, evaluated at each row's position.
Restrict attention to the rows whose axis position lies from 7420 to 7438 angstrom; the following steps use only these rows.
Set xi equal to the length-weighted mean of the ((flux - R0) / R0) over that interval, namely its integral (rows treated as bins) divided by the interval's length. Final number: 0.0006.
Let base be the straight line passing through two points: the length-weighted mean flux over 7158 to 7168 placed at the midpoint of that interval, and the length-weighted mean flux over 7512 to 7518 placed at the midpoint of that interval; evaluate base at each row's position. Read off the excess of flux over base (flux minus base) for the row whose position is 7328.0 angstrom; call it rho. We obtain 0.21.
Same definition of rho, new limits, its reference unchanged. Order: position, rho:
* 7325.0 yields 0.03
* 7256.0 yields 0.09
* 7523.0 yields -0.10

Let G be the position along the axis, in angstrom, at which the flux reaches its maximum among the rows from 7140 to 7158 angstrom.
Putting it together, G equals 7145.0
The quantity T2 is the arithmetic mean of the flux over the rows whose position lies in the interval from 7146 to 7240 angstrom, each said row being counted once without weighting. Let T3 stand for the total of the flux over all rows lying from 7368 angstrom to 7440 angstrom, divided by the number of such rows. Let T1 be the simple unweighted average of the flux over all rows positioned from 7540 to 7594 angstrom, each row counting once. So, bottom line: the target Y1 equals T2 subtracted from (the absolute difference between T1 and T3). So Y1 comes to -6.93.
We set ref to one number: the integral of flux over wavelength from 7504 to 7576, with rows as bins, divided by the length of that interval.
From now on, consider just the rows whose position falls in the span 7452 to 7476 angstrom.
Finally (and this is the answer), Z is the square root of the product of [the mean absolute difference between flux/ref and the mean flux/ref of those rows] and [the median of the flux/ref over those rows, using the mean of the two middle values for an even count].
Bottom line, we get 0.13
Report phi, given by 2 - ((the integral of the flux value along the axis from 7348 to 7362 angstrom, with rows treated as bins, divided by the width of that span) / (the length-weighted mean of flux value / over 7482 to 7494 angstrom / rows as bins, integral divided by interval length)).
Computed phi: 0.98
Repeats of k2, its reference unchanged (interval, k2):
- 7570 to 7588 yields -1.9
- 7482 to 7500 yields -2.5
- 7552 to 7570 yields -1.6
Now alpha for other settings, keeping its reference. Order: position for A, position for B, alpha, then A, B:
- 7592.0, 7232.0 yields 0.06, 0.091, -0.03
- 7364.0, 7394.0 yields 0.01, -0.009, 0.02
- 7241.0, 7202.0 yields -0.09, -0.049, -0.04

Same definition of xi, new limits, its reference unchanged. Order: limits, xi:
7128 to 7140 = -0.0089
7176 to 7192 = 0.0157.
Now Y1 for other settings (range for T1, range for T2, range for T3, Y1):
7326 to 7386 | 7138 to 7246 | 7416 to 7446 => -7.00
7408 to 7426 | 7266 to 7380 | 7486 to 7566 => -6.87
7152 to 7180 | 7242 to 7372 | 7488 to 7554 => -6.53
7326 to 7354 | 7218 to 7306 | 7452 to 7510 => -6.99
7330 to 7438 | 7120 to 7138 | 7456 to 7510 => -7.06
